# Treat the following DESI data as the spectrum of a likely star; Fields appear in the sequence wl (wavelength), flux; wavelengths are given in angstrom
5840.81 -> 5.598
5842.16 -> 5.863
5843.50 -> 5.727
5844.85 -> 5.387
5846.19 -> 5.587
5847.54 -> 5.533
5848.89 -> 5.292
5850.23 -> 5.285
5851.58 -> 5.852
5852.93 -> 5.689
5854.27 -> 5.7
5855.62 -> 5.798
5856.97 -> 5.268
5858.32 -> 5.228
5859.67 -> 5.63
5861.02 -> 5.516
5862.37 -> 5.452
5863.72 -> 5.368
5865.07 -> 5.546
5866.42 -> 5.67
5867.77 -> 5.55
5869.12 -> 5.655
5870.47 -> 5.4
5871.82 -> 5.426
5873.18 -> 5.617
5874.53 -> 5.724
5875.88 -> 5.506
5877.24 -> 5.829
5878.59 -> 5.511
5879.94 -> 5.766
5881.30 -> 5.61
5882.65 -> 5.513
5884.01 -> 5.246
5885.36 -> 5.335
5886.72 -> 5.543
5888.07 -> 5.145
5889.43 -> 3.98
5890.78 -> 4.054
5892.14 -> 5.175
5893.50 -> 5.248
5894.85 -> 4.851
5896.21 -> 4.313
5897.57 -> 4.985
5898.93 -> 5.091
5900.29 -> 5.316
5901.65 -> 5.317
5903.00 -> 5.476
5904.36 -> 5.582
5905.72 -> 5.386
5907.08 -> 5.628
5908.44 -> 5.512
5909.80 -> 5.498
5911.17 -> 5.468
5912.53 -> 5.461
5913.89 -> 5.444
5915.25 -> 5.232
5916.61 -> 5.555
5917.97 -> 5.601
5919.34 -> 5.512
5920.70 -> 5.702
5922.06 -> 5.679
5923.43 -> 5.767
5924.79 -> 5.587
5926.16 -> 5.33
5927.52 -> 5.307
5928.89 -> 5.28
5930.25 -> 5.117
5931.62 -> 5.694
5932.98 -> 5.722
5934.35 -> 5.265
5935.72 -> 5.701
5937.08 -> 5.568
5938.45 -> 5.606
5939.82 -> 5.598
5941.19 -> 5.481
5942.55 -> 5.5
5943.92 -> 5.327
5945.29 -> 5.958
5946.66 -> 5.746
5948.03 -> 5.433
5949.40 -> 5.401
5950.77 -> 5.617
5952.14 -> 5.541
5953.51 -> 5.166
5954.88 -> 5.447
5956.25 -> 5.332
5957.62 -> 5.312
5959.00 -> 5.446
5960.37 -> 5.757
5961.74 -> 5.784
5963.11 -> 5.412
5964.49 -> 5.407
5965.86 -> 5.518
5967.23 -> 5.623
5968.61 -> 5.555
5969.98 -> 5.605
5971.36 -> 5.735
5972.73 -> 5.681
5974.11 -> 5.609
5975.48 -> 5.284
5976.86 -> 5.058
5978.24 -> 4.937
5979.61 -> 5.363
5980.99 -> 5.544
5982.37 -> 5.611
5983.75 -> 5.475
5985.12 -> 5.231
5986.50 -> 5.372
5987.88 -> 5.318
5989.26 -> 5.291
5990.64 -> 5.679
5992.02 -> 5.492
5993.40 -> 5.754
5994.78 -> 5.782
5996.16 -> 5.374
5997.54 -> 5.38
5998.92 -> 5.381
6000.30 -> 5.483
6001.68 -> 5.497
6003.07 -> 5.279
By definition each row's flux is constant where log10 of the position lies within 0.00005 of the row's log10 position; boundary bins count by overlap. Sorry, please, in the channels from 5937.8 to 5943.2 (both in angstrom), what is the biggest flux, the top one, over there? 5.606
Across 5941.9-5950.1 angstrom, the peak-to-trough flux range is 0.63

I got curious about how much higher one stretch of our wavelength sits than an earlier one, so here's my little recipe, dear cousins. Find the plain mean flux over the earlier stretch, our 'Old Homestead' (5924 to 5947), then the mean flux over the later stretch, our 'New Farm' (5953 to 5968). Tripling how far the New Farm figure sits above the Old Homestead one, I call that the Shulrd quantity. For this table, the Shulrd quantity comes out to -0.1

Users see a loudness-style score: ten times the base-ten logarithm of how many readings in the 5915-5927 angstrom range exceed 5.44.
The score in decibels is 8.5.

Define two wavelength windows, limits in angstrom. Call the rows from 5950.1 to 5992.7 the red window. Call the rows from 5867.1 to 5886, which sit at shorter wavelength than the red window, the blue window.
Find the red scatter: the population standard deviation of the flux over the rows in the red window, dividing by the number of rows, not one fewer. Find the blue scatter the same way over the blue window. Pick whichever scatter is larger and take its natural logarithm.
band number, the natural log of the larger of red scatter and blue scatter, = -1.62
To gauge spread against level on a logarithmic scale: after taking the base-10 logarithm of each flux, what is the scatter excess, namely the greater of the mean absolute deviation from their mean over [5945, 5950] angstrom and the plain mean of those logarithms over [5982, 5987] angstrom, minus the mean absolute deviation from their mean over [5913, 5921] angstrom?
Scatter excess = 0.725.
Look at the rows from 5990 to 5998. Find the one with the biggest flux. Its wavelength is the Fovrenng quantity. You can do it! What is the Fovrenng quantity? 5994.78 angstrom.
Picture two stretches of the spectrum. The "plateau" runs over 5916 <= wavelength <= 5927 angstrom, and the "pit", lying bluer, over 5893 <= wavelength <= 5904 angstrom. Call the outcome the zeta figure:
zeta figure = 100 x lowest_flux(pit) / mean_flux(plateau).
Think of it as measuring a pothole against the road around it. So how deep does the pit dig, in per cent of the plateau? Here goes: 77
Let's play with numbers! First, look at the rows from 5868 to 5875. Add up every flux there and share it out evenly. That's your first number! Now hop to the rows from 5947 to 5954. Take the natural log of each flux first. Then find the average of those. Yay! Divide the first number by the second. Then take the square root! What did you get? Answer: 1.81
